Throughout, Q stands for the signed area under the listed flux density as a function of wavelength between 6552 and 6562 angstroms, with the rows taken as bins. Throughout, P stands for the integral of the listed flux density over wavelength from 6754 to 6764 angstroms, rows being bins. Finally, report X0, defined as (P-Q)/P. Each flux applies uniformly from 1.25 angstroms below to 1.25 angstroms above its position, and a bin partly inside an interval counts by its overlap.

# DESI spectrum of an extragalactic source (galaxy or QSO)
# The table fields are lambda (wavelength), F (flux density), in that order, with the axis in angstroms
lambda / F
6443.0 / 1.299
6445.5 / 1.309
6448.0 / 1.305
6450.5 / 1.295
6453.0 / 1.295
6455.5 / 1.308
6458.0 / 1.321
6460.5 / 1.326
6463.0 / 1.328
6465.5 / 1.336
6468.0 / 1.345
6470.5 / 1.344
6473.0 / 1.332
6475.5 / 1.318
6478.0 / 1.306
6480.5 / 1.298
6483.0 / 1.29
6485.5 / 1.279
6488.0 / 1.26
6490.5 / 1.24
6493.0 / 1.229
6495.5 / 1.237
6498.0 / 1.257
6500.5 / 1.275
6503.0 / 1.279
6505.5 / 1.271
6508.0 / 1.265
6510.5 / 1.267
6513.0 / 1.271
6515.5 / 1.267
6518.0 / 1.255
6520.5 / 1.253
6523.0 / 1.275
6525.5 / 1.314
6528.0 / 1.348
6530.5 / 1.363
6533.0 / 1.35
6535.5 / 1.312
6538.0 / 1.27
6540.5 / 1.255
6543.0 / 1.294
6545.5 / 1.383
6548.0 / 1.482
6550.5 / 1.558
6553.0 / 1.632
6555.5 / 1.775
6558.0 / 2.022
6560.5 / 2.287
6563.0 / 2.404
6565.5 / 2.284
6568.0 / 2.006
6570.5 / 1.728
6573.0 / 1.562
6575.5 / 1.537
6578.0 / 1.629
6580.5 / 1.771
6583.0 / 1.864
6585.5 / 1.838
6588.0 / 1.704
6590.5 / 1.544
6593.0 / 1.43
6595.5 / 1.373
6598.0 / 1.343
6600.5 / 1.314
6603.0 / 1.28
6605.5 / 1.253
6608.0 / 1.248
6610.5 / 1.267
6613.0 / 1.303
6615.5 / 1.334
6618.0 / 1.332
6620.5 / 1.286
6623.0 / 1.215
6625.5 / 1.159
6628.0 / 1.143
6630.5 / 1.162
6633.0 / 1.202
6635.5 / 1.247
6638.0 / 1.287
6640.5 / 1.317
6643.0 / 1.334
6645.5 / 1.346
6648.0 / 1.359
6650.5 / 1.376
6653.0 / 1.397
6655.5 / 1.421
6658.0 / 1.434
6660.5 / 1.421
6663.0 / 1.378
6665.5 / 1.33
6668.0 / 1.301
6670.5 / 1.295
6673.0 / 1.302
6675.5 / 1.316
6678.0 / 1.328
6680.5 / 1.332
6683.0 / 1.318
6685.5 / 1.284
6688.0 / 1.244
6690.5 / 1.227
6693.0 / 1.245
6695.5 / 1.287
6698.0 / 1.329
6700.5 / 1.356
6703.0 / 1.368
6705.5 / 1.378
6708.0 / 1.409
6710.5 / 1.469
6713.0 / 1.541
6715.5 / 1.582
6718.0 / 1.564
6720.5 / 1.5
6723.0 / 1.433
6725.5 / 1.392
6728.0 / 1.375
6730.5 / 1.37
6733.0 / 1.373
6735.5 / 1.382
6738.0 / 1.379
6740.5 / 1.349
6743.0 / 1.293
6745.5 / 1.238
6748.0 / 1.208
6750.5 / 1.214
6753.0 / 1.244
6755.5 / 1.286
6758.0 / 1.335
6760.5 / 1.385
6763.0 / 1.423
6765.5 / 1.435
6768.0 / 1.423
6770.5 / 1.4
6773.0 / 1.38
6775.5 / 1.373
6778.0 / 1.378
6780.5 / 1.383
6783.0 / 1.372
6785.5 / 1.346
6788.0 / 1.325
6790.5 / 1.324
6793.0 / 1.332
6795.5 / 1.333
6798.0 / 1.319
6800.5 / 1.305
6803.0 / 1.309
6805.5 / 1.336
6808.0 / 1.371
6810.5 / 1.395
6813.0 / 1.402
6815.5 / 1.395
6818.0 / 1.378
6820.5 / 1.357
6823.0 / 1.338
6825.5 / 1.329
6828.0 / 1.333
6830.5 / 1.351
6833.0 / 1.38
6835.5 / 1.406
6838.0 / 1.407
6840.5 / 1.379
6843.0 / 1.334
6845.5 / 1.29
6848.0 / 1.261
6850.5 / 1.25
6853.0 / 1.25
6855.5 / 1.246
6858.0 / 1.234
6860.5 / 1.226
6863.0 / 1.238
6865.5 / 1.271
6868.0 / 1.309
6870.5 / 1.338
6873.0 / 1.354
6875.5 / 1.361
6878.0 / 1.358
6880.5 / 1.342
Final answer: -0.44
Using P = 13.5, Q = 19.5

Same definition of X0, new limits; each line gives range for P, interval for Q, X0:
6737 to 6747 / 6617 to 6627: 0.05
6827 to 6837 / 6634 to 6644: 0.06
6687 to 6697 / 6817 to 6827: -0.08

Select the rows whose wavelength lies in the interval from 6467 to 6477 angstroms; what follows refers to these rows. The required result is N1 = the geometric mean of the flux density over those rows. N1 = 1.33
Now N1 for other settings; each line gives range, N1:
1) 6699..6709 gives 1.38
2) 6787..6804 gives 1.32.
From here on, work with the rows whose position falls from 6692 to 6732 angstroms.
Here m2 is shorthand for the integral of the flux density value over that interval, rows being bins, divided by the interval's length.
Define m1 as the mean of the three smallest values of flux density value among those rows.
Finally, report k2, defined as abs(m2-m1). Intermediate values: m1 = 1.29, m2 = 1.41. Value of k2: 0.13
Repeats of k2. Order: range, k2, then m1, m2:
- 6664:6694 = 0.06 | 1.24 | 1.29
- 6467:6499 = 0.05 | 1.24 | 1.29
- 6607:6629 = 0.08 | 1.17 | 1.26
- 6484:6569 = 0.22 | 1.24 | 1.45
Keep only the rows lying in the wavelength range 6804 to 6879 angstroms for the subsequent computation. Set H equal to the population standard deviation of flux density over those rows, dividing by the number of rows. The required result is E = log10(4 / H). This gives 1.8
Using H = 0.06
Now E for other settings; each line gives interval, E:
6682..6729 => 1.6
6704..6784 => 1.7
